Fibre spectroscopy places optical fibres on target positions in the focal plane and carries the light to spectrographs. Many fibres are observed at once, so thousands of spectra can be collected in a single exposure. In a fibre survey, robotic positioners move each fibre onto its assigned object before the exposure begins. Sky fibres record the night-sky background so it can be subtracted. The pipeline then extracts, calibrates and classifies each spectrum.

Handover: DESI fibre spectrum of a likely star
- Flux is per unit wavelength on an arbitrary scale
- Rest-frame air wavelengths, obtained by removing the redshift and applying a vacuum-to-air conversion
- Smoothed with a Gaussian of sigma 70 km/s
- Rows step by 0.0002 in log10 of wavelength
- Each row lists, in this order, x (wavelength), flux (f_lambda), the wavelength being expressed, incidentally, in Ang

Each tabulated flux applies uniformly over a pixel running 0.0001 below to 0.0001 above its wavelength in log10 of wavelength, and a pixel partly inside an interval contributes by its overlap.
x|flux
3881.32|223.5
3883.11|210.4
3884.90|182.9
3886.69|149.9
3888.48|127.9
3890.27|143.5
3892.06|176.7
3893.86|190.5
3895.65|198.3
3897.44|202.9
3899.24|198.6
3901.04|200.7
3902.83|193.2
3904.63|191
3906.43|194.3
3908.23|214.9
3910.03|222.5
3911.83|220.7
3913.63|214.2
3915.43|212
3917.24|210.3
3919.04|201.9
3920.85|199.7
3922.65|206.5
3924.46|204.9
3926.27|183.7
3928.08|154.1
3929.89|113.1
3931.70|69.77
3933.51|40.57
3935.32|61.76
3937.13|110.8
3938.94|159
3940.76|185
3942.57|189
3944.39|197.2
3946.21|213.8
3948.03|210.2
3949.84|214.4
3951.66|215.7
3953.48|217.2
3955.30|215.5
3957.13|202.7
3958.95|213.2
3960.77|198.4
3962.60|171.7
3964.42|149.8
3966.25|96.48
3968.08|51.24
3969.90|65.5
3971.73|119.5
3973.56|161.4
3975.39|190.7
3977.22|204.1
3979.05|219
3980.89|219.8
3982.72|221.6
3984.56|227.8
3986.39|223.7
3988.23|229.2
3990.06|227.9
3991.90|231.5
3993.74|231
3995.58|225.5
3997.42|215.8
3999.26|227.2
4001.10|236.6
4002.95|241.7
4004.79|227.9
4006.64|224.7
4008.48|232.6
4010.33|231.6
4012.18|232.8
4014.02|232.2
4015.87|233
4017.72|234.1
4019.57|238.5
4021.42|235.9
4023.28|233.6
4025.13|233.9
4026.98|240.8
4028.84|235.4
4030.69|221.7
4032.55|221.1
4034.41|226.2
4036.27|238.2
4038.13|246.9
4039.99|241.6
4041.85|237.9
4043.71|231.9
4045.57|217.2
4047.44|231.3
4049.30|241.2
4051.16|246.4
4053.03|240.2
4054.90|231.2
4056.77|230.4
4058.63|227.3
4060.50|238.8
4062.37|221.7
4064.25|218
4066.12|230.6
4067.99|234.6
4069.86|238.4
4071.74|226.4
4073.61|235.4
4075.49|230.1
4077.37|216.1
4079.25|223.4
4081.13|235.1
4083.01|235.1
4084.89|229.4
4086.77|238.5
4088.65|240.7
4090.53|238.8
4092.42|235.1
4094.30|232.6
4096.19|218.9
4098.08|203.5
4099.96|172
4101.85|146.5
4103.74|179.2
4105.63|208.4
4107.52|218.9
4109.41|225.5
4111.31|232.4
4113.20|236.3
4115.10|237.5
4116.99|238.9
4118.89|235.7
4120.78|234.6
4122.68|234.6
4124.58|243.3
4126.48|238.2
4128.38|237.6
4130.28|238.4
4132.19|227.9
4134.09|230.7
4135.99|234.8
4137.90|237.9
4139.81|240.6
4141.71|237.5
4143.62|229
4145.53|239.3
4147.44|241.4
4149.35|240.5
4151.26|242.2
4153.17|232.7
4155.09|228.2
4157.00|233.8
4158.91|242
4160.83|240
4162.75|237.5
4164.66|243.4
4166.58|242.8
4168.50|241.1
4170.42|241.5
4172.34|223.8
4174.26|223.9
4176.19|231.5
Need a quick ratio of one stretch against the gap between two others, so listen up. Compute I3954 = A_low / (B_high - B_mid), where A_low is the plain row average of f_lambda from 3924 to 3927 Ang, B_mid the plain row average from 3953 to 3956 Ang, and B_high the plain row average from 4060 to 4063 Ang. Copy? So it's 14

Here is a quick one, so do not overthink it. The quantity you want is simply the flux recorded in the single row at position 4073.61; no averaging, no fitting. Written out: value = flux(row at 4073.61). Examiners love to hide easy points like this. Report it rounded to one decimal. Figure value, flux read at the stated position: 235.4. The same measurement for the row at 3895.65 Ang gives 198.3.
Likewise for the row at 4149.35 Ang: 240.5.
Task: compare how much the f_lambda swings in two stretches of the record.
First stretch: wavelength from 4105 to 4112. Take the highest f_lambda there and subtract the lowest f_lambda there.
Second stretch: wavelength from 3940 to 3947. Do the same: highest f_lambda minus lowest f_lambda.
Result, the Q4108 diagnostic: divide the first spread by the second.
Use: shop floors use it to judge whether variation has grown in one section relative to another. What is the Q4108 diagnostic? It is 0.83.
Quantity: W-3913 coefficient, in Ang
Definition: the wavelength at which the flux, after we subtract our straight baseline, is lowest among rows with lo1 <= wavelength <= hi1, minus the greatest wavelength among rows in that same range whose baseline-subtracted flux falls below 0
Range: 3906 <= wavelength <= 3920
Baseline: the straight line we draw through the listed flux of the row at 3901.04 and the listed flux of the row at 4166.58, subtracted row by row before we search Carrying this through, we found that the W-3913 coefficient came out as -12.6 Ang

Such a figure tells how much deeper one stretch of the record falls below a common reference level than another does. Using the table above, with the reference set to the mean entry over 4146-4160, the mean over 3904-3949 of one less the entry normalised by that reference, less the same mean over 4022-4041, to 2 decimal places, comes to 0.25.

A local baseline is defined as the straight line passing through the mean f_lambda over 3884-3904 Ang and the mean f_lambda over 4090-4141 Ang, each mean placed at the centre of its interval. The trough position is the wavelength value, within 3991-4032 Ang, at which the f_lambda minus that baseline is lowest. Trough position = 4030.69 Ang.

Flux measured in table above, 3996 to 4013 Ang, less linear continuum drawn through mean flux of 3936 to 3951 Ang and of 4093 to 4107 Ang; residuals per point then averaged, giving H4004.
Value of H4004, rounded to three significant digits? 41.4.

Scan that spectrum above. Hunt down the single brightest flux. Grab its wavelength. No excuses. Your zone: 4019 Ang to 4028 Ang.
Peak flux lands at 4026.98 Ang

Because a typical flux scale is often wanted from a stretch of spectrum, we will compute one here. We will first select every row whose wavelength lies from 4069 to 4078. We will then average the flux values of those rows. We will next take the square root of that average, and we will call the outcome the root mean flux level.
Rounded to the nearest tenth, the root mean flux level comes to 15.1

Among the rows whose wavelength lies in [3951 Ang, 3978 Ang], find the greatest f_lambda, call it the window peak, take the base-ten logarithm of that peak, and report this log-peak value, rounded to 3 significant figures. 2.34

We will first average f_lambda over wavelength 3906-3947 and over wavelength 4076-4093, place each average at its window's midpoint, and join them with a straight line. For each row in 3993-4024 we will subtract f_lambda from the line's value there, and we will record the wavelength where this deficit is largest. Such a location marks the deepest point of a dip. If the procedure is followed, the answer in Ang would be 3997.42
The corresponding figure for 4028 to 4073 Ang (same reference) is 4064.25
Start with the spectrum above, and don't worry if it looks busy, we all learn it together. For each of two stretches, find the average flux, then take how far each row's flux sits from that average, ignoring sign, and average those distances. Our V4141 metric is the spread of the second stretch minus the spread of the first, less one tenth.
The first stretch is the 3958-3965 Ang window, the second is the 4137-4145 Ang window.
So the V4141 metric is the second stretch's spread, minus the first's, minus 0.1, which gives -19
